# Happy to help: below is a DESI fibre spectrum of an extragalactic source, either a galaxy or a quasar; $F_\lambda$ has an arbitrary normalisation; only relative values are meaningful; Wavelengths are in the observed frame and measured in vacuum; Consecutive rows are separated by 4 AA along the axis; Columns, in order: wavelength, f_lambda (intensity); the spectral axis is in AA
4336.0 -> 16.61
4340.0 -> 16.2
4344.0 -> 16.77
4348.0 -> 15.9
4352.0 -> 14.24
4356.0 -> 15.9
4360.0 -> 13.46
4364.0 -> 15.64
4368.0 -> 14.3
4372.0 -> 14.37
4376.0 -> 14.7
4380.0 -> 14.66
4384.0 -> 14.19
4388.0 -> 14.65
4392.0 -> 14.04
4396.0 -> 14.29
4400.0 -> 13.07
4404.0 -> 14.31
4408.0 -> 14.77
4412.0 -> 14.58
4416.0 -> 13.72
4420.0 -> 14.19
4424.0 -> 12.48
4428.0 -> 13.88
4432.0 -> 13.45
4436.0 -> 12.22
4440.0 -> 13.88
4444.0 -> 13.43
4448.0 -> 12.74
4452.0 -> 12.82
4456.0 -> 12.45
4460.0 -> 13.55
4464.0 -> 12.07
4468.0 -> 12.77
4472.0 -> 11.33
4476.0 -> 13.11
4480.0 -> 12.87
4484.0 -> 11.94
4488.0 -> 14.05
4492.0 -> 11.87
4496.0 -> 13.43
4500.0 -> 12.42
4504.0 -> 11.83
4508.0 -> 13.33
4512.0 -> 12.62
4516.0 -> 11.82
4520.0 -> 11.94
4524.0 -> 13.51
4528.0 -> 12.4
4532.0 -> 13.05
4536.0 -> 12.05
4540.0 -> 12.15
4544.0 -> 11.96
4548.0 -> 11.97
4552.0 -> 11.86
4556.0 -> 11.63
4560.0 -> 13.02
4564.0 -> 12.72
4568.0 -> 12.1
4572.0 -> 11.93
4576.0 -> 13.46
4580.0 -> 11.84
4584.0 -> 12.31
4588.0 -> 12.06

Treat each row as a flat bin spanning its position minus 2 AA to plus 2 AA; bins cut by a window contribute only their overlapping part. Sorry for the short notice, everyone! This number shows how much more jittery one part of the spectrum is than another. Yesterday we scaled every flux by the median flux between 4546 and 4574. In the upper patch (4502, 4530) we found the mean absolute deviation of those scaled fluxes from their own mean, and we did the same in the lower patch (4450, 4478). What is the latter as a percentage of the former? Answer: 96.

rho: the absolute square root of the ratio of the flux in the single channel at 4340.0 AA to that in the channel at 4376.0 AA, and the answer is 1.05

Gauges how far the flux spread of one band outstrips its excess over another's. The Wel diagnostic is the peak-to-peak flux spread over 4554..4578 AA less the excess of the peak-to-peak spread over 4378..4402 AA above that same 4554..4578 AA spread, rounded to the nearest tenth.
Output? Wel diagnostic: 2.1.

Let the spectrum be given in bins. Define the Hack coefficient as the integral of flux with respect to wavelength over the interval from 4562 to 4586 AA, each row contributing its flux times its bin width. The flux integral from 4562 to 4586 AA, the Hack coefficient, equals 297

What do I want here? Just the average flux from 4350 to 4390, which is 14.6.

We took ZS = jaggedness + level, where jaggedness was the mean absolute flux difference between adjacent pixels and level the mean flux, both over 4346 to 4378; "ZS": 16.2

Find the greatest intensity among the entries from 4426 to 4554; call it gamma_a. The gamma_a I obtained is 14.05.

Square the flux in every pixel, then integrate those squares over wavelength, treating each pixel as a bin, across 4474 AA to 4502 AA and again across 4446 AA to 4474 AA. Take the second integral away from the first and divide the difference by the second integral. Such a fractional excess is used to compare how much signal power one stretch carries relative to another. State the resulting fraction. 0.046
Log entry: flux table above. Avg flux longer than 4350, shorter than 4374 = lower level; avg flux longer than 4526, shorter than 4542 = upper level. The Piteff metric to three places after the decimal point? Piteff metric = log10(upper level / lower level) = -0.072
